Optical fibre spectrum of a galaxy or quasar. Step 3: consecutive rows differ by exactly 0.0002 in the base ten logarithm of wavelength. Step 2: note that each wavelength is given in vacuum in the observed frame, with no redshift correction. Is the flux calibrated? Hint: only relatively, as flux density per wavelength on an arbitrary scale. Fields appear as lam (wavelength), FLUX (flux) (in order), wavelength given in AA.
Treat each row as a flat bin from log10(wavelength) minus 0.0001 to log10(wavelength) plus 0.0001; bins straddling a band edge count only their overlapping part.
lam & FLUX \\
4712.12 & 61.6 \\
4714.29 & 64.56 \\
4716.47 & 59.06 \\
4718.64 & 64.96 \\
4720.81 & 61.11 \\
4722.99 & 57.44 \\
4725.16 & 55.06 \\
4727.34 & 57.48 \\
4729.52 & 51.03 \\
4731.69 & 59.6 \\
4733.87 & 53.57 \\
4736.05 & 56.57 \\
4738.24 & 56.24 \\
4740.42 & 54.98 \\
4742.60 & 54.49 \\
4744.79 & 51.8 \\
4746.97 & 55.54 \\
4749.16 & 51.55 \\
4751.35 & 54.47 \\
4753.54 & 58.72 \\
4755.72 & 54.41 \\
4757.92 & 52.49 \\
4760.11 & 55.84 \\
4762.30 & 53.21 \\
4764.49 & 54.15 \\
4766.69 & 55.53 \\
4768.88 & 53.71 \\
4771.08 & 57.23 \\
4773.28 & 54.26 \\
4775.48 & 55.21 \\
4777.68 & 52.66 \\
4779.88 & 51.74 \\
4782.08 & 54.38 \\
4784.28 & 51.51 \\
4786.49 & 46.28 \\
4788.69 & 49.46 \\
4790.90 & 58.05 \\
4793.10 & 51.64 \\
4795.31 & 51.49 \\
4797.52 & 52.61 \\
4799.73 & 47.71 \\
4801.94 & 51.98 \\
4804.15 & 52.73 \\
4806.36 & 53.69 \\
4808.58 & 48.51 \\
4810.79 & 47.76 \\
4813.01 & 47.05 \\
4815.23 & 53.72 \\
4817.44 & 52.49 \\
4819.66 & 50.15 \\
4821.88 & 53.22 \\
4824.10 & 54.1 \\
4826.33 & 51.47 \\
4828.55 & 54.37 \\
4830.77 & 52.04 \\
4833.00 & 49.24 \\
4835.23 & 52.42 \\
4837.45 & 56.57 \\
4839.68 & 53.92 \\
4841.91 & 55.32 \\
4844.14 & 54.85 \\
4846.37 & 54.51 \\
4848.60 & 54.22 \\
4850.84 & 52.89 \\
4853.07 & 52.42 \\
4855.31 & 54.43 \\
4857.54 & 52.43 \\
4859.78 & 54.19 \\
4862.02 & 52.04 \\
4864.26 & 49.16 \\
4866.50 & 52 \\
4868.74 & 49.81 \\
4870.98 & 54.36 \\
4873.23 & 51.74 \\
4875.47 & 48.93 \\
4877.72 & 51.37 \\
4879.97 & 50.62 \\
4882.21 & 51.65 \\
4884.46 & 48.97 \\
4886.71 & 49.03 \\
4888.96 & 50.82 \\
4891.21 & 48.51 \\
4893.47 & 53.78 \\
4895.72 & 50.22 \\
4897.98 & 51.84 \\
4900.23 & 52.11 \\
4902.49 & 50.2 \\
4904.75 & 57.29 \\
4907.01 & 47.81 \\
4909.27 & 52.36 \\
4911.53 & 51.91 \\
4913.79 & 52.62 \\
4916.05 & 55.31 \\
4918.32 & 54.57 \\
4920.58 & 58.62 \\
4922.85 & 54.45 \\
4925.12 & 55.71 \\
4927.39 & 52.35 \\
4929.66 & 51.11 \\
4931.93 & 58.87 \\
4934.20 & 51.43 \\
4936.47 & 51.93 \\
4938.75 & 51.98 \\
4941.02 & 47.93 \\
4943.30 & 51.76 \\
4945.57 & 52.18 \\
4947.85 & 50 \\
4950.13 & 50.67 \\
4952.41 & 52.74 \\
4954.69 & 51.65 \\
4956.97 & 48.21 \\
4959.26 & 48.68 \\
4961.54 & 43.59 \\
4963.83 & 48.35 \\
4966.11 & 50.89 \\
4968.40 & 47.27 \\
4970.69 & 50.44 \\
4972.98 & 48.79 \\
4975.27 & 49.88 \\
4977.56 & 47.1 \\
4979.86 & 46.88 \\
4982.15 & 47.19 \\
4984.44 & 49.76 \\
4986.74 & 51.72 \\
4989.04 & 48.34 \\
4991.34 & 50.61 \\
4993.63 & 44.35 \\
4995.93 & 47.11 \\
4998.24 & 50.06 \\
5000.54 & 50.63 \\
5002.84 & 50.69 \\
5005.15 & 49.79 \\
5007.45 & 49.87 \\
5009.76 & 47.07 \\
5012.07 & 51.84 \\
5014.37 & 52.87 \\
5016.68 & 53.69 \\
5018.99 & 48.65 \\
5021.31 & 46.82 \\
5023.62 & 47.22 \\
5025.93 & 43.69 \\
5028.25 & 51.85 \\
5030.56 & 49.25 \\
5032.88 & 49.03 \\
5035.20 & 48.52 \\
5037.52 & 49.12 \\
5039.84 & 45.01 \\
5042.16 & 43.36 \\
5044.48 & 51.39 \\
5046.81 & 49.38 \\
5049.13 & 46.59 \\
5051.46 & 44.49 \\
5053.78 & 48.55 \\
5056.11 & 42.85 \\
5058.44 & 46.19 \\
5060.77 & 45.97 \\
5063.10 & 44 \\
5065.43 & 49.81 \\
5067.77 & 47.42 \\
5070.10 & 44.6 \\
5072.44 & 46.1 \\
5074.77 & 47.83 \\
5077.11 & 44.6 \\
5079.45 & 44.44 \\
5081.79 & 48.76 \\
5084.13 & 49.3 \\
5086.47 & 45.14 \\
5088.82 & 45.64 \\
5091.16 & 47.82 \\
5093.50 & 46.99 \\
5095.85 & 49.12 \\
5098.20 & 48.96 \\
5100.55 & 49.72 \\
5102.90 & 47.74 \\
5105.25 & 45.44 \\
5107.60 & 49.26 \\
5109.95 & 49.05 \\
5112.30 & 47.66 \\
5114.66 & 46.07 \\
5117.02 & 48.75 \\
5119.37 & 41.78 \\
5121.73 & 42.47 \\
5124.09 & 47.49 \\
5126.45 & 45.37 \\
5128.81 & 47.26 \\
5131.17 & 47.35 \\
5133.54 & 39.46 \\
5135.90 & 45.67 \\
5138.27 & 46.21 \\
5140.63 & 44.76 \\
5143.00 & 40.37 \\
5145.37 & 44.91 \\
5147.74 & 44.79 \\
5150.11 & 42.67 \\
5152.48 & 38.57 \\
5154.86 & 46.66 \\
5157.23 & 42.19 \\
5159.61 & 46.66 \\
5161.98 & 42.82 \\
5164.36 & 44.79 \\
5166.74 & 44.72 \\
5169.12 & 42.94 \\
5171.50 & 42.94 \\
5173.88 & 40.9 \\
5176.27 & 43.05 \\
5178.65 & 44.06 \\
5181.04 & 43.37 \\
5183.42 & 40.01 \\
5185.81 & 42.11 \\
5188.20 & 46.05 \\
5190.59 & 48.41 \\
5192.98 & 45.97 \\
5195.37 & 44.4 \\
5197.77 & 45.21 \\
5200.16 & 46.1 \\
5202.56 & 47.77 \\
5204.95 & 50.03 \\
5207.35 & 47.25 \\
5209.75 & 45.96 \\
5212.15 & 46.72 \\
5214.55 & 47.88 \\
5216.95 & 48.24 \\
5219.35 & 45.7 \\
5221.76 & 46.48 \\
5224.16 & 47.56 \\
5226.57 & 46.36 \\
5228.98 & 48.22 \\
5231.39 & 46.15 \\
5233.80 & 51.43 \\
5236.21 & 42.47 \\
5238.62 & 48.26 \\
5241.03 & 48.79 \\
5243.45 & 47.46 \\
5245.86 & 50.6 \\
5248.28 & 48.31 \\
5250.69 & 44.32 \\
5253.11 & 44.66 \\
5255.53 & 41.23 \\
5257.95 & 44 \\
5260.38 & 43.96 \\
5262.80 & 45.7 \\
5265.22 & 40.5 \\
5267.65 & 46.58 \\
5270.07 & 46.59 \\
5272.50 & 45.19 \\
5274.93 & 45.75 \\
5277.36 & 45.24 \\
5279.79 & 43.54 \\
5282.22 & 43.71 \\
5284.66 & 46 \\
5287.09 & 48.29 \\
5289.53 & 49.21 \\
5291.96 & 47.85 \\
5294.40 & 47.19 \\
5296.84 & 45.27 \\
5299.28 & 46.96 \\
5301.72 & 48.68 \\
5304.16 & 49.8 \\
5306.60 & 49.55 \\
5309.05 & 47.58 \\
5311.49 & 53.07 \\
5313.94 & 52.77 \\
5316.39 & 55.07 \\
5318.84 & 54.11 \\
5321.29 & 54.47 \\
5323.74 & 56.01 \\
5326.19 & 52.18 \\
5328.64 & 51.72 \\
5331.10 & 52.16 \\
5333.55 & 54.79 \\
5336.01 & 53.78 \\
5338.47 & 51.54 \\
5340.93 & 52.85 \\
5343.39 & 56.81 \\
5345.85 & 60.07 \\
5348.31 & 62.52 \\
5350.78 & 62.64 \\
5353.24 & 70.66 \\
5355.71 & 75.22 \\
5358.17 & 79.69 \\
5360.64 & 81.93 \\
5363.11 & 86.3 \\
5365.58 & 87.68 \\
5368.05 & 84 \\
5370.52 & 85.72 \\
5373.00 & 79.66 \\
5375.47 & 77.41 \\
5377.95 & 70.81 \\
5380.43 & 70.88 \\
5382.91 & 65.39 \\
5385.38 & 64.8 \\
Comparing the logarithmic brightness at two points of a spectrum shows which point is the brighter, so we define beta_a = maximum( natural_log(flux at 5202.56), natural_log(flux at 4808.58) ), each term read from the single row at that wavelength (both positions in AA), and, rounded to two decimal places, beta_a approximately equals 3.88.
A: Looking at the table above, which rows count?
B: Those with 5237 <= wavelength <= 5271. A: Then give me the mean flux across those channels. 46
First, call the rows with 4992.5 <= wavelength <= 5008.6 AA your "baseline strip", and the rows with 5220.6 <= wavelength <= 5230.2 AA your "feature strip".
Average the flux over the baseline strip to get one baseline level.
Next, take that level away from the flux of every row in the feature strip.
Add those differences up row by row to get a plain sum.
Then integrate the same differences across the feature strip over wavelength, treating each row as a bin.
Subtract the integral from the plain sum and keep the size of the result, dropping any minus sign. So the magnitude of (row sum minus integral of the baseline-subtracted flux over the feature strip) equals 10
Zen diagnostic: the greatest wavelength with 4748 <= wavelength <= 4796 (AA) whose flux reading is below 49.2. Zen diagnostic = 4786.49 AA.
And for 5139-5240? 5238.62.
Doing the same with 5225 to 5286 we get 5284.66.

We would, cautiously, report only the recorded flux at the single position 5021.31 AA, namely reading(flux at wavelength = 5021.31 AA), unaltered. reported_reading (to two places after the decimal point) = 46.82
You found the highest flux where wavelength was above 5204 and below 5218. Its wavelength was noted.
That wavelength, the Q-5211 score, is 5204.95 AA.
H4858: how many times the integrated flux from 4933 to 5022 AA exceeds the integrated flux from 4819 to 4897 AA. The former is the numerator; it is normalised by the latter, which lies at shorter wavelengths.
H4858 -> 1.1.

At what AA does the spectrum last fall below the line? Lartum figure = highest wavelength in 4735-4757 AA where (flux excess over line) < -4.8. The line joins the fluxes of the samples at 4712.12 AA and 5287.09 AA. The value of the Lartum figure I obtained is 4755.72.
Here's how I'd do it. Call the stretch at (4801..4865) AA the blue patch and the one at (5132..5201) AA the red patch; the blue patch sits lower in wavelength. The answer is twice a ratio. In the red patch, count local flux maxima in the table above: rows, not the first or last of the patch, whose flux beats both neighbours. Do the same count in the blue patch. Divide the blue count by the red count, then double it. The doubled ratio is 2.29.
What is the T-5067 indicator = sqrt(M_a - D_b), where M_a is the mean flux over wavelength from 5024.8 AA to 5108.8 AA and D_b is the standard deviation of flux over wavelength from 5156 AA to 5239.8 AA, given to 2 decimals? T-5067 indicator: 6.68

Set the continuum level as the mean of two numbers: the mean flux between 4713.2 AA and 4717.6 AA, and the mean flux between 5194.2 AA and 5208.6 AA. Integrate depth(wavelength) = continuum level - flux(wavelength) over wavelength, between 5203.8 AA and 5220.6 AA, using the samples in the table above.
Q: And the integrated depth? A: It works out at 116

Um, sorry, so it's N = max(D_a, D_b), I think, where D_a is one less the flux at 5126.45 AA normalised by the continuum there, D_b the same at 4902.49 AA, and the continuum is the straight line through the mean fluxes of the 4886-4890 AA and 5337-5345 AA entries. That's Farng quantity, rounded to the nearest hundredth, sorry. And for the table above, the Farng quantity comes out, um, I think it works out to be 0.13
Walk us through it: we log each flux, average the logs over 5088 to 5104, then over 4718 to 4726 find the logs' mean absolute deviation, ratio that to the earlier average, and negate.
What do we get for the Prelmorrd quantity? -0.015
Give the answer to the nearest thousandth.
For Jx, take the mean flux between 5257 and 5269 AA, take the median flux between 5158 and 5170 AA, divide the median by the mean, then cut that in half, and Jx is 0.506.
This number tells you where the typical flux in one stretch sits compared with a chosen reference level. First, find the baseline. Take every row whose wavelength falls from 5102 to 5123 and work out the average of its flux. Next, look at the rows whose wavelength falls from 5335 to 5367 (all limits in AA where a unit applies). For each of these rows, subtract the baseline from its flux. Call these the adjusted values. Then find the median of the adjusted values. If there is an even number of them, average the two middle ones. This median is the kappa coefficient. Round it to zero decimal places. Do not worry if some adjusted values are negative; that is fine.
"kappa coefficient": 16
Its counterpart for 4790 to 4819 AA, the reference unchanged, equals 6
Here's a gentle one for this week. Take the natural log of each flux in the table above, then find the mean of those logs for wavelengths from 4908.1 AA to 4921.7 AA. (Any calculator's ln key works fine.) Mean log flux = 3.99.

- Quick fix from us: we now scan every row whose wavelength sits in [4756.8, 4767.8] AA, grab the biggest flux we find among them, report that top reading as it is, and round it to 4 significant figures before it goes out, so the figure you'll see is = 55.84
